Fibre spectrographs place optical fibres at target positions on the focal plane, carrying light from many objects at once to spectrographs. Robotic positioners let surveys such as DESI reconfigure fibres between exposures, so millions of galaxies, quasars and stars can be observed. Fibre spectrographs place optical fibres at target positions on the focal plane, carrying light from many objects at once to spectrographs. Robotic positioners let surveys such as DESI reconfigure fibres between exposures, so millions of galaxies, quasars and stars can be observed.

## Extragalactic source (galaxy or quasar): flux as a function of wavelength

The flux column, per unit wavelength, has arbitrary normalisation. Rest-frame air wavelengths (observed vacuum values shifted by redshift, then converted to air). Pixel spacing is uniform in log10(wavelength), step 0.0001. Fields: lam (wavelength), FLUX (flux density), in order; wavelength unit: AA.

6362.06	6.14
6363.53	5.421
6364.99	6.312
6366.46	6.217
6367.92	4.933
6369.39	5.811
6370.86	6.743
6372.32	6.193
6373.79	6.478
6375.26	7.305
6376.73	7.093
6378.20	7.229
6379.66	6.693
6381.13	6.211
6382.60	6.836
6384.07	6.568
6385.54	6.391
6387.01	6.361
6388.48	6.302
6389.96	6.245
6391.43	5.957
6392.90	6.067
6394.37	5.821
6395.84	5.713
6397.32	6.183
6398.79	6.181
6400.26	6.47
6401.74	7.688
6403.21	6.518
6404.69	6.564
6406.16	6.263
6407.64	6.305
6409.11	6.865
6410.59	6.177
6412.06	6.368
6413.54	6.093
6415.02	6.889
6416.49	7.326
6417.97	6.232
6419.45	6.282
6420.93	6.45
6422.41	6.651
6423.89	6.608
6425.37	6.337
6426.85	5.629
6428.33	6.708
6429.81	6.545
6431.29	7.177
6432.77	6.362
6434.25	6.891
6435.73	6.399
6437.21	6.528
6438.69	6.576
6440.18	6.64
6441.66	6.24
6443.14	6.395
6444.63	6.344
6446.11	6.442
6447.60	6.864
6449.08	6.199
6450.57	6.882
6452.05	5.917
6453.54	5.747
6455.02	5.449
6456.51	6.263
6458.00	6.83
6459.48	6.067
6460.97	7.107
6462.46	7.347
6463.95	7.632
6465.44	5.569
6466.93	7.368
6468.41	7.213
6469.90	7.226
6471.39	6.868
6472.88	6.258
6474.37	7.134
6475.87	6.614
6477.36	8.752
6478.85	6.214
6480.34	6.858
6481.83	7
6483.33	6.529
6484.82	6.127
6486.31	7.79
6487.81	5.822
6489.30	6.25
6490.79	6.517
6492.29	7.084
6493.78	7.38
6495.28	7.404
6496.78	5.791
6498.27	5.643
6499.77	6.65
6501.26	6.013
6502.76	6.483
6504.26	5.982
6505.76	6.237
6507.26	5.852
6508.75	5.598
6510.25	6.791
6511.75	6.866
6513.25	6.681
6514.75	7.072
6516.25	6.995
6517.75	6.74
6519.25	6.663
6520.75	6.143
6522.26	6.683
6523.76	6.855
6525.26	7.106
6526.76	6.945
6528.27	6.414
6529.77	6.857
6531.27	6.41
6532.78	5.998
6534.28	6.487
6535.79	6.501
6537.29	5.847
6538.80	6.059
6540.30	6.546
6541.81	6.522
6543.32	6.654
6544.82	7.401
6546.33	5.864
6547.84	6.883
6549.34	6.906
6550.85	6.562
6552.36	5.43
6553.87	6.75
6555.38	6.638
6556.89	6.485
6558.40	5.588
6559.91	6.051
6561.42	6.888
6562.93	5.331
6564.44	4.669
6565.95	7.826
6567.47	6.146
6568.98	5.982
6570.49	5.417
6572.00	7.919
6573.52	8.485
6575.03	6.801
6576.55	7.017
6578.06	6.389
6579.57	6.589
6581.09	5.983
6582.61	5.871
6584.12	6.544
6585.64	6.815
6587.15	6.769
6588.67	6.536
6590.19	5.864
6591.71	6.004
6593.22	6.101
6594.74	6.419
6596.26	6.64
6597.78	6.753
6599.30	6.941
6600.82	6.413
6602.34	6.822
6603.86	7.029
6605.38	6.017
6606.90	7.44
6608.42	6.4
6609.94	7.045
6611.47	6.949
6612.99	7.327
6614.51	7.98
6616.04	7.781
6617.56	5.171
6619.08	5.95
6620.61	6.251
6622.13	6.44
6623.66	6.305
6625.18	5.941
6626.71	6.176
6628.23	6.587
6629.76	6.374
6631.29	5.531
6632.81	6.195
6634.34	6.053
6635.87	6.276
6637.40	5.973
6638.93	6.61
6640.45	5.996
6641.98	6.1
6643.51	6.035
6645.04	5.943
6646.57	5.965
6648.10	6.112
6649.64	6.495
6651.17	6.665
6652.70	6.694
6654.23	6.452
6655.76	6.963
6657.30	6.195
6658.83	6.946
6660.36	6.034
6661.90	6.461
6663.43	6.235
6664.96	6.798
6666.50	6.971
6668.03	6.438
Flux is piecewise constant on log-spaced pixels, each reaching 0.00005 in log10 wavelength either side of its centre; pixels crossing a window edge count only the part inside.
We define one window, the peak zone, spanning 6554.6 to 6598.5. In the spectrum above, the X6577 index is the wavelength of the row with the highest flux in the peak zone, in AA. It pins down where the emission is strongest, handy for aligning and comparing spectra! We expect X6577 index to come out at 6573.52 AA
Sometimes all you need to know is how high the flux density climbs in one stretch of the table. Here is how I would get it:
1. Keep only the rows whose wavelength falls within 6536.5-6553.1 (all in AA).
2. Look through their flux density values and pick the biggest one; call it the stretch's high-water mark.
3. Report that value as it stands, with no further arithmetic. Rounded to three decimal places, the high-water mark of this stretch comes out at 7.401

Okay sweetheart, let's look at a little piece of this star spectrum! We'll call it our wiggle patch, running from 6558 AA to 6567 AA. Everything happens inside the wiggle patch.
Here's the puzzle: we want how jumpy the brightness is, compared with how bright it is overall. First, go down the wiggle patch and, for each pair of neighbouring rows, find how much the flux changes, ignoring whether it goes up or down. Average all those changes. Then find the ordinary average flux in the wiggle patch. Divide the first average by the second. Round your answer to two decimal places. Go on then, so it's 0.22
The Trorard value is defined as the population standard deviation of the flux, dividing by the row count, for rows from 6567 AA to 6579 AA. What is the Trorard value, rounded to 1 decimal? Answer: 1.0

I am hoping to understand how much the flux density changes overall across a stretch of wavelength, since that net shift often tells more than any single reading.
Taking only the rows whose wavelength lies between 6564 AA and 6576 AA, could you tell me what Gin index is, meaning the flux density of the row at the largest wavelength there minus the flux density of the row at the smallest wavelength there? 2.1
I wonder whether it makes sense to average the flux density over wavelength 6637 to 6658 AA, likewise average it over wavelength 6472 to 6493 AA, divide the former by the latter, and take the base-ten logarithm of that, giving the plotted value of -0.032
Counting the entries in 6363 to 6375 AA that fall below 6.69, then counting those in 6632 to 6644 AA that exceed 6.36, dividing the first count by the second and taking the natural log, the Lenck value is 1.95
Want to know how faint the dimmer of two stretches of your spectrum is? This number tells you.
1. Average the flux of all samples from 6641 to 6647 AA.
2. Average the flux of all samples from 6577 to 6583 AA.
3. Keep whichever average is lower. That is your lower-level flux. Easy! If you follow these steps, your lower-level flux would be 6.01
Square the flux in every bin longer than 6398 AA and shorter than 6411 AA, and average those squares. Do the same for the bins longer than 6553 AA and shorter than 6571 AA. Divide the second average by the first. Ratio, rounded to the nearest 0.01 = 0.89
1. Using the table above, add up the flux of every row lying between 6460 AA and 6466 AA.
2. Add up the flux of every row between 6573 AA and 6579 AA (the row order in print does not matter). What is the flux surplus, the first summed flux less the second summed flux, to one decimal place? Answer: -1.0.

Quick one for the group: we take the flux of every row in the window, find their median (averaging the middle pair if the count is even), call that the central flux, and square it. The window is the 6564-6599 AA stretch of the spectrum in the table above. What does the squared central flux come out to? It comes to 42.7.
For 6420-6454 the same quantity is 41.6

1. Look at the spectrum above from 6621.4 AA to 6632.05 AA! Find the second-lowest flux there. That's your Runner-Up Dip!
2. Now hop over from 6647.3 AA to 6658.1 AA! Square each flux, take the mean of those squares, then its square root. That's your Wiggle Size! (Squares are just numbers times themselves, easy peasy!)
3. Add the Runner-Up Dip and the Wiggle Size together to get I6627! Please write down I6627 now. 12.5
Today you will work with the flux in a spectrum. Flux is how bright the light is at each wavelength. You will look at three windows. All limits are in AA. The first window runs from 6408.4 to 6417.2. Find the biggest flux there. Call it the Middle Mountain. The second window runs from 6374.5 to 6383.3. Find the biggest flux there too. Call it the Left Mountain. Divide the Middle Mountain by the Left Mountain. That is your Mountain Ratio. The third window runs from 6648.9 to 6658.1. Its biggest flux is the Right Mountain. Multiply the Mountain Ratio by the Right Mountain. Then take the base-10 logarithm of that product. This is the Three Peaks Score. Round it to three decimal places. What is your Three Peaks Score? 0.844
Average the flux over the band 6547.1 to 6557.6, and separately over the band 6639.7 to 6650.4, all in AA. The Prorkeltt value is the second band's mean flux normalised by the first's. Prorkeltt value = 0.93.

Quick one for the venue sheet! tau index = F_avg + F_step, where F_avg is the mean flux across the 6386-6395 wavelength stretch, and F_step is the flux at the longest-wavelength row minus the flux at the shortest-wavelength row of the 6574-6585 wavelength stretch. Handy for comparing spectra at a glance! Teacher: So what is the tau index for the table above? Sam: 5.9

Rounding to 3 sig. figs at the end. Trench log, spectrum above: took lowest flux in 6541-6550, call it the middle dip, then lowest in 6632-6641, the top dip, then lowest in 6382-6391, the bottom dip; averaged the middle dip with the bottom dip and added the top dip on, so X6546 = 12.0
